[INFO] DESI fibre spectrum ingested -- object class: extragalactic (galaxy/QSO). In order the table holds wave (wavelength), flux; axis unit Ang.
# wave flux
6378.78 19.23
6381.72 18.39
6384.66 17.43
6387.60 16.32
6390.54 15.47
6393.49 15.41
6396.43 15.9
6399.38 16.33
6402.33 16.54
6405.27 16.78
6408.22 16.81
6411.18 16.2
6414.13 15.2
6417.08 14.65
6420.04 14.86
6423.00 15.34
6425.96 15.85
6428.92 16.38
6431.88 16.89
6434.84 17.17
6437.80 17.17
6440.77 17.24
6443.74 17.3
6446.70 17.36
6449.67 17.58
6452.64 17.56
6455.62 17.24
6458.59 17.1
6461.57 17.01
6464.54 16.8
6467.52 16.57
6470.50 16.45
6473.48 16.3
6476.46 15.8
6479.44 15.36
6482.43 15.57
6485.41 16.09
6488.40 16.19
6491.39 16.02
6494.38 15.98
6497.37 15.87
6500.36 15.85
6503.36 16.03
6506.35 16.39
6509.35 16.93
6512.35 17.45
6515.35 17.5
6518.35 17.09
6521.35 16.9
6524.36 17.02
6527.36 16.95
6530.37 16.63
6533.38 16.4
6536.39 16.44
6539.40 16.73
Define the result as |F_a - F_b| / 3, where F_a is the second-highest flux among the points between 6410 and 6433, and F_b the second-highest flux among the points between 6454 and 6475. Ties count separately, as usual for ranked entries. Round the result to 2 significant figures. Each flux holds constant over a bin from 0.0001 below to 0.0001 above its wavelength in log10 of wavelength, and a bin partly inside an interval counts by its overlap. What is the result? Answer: 0.24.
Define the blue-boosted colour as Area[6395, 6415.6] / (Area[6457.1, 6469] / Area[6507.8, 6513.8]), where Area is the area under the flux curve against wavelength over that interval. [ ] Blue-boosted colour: 172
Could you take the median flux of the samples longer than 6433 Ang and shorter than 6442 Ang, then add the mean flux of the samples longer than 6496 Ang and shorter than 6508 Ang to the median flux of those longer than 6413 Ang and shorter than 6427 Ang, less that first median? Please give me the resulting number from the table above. 14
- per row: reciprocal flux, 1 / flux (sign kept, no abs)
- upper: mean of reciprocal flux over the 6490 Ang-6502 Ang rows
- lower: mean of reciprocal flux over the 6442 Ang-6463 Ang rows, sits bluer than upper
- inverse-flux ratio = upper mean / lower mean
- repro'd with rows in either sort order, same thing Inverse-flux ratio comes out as 1.09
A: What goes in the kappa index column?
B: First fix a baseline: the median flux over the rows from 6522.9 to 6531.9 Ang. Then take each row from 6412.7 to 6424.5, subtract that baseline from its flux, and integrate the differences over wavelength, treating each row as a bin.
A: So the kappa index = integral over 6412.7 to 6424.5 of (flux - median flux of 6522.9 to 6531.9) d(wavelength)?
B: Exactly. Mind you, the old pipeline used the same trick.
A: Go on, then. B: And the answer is -23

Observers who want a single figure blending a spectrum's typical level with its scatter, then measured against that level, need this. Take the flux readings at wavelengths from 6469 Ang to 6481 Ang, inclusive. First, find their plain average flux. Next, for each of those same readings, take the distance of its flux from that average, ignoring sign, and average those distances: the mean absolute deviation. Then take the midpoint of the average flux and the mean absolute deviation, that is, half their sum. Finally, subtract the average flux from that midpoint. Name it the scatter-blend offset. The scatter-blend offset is -7.8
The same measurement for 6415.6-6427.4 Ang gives -7.4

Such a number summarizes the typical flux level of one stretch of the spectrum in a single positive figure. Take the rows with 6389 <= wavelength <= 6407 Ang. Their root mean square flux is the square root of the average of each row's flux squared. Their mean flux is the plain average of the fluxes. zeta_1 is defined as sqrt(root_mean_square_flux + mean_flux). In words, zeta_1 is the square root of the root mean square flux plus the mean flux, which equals 5.67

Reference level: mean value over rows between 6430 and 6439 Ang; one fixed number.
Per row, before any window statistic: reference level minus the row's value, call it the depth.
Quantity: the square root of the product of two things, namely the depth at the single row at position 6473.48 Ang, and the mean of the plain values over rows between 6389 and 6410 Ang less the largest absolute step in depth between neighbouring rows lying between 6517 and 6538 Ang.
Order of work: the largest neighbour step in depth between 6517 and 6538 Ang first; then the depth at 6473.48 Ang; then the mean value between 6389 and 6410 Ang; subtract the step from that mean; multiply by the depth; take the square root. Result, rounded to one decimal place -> 3.5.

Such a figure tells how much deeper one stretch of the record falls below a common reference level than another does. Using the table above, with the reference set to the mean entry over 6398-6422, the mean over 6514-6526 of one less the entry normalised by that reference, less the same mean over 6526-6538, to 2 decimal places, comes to -0.03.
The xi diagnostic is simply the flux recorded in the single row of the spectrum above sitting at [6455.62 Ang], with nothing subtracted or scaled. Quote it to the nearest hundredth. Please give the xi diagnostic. 17.24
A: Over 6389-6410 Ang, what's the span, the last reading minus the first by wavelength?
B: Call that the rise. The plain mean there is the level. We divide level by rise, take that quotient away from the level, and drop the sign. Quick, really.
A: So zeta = 4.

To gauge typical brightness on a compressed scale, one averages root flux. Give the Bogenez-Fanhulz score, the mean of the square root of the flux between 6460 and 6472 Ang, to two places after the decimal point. 4.09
